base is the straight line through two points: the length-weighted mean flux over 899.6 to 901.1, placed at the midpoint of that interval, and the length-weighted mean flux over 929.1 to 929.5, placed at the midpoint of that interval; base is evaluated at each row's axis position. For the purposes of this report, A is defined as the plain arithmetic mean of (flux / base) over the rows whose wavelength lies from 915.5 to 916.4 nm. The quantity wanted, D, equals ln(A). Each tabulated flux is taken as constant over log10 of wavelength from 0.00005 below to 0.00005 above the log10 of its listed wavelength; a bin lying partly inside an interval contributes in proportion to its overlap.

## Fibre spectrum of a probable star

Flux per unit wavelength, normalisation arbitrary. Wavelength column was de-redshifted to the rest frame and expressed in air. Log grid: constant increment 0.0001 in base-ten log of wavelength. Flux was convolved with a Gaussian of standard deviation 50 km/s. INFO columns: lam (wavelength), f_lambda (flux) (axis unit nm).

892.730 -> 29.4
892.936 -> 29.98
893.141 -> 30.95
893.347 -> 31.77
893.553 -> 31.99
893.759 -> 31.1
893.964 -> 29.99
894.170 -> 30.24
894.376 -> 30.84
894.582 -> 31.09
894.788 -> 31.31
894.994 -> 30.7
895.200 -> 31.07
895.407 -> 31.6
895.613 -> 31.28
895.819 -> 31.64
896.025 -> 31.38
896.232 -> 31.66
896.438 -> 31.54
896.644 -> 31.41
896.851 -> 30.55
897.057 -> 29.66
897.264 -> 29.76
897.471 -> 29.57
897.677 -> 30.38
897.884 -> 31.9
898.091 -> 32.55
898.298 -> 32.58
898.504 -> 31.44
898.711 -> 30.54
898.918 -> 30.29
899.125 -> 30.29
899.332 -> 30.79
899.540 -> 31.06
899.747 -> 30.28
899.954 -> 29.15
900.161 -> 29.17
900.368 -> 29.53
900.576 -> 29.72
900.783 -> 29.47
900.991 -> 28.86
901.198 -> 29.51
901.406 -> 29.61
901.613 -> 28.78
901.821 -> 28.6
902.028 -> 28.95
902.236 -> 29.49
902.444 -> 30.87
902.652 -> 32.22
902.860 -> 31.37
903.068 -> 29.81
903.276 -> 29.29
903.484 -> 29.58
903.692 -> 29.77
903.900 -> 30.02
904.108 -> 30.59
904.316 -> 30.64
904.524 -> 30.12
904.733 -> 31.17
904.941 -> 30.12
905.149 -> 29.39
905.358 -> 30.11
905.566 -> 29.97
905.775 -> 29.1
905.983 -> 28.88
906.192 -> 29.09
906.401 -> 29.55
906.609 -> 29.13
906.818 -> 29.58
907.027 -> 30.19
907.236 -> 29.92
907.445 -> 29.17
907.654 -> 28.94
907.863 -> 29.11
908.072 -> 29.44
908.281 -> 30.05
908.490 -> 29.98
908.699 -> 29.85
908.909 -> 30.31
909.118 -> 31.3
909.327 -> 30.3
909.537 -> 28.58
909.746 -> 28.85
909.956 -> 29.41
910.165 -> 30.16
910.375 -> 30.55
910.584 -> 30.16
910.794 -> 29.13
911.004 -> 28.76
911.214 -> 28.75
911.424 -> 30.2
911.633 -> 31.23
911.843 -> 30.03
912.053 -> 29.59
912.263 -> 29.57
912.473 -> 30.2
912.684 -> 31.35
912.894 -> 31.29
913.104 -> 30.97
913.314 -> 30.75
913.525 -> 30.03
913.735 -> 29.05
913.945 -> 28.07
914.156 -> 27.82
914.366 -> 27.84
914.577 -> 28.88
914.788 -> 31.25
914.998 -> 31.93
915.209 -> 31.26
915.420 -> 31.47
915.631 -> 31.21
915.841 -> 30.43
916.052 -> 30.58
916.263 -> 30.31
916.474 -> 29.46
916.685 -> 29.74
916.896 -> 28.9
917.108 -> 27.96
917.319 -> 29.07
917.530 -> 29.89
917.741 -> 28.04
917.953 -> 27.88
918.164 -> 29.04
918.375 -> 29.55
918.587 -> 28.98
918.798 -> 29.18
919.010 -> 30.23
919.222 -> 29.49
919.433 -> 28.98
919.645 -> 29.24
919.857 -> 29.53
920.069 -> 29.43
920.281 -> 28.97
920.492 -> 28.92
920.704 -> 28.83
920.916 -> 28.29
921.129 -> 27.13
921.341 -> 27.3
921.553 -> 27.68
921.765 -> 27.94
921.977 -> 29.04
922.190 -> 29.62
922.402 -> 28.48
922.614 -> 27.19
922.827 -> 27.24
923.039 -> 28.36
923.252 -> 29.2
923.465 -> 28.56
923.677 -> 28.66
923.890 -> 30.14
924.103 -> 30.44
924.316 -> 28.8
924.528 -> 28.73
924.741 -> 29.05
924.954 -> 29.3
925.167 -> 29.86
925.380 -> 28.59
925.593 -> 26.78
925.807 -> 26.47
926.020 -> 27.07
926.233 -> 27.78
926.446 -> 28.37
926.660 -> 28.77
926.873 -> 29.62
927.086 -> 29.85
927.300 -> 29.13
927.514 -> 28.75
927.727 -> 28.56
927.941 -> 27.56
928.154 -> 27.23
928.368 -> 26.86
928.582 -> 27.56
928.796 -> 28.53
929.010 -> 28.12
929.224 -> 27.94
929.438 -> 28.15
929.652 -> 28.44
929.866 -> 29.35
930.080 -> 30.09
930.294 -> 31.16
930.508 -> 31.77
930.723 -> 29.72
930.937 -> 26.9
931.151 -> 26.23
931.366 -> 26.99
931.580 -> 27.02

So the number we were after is 0.065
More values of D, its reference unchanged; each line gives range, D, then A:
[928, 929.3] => -0.013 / 0.987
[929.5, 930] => 0.031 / 1.032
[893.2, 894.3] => 0.038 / 1.039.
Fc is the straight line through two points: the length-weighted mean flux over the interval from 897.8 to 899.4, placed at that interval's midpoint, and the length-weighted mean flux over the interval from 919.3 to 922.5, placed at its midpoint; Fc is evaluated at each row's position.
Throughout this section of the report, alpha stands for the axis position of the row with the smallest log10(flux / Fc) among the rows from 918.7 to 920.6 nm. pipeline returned 919.433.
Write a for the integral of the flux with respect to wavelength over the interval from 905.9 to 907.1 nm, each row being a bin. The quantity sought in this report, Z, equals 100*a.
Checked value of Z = 3526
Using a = 35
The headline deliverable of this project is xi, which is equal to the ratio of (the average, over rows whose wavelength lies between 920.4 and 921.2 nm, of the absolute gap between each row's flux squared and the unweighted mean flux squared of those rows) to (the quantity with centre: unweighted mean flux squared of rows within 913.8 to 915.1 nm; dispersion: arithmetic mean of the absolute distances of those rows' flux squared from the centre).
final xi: 0.36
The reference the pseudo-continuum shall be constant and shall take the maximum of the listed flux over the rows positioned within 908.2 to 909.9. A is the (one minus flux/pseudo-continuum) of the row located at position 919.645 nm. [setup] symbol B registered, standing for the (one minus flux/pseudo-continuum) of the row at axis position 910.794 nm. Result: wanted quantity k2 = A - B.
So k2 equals 0.00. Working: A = 0.066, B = 0.07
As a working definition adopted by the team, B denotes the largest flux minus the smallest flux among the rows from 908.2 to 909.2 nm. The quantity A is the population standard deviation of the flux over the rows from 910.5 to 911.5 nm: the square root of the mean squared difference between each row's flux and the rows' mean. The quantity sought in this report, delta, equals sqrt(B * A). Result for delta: 0.97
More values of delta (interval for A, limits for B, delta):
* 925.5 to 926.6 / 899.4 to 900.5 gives 1.15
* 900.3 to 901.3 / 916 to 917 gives 0.70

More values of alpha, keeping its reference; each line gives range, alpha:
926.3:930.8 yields 928.368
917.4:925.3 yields 921.129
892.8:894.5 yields 892.936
